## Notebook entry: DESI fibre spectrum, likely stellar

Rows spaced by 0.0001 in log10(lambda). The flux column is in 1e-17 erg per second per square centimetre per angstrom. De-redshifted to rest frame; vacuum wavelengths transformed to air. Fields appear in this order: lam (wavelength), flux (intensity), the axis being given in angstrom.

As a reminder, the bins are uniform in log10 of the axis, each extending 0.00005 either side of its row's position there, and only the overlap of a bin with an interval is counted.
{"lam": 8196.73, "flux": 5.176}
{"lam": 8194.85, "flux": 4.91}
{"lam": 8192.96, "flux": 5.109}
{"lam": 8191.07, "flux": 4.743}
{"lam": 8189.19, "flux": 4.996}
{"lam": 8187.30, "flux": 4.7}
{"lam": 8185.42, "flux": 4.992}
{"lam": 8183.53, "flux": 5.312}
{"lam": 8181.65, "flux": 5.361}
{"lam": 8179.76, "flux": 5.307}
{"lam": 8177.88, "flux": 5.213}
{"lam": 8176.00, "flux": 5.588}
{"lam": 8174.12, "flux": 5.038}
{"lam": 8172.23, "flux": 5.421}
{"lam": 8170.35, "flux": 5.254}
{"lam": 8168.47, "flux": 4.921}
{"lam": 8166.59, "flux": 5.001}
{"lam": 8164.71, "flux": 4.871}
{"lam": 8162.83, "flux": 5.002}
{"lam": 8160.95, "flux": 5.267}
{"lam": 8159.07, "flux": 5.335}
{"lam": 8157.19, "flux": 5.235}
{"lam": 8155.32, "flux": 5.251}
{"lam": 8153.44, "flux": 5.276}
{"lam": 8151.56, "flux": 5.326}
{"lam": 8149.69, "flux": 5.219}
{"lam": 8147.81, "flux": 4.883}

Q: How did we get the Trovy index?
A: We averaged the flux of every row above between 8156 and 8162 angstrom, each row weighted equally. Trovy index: 5.28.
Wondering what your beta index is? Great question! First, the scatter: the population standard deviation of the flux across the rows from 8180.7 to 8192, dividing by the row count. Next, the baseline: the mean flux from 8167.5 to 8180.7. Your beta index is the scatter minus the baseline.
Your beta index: -5.00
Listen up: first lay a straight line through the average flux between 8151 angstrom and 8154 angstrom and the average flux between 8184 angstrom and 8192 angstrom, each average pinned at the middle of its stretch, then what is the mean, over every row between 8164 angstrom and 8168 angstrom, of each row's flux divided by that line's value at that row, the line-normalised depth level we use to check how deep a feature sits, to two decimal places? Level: 0.96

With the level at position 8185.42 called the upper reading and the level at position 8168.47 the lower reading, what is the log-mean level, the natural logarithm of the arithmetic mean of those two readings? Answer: 1.60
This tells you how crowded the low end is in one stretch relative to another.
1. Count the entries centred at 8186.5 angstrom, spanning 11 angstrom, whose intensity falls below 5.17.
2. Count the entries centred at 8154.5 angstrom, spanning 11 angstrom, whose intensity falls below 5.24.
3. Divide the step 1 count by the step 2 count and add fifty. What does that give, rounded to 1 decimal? 52.0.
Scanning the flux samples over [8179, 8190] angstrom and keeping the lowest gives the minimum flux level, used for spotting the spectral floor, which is 4.7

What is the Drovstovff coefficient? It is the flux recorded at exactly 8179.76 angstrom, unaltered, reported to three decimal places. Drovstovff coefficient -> 5.307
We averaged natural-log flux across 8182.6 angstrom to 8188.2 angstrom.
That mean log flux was 1.61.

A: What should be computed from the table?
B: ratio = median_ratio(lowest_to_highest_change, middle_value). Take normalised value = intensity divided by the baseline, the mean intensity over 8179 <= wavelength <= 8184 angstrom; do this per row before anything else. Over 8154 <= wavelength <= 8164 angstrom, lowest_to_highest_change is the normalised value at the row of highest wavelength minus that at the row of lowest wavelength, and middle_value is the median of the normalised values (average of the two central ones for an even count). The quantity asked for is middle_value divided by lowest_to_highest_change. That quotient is -21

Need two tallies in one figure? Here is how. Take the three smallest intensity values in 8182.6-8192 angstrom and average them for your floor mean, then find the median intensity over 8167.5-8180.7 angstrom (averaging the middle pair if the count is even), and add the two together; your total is 10.1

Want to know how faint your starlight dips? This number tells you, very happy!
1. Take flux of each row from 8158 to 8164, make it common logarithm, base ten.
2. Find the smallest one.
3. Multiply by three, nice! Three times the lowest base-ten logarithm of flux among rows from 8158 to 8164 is 2.10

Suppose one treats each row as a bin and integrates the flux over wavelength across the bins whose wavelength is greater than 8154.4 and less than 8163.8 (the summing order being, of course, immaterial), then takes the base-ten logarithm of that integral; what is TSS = 1.69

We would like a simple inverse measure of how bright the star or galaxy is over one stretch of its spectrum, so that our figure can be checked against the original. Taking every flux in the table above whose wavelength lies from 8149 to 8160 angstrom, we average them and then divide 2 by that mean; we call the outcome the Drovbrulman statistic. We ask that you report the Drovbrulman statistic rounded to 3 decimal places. 0.379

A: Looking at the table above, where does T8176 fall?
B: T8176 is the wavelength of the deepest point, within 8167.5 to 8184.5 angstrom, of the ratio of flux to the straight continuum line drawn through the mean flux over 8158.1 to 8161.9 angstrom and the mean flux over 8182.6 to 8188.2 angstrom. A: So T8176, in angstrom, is 8168.47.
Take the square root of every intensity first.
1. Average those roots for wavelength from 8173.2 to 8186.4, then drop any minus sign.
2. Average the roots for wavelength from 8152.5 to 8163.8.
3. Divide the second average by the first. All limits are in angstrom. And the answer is 1.00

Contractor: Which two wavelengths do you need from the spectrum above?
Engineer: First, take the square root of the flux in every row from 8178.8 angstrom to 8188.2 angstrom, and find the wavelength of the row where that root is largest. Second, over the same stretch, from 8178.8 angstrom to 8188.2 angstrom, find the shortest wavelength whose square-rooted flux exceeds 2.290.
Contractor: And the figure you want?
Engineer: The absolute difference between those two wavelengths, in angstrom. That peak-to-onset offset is 1.9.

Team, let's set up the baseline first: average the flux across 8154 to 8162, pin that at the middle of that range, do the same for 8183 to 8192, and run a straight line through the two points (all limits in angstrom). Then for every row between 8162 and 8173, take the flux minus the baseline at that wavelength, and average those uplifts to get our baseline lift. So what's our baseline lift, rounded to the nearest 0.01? -0.09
